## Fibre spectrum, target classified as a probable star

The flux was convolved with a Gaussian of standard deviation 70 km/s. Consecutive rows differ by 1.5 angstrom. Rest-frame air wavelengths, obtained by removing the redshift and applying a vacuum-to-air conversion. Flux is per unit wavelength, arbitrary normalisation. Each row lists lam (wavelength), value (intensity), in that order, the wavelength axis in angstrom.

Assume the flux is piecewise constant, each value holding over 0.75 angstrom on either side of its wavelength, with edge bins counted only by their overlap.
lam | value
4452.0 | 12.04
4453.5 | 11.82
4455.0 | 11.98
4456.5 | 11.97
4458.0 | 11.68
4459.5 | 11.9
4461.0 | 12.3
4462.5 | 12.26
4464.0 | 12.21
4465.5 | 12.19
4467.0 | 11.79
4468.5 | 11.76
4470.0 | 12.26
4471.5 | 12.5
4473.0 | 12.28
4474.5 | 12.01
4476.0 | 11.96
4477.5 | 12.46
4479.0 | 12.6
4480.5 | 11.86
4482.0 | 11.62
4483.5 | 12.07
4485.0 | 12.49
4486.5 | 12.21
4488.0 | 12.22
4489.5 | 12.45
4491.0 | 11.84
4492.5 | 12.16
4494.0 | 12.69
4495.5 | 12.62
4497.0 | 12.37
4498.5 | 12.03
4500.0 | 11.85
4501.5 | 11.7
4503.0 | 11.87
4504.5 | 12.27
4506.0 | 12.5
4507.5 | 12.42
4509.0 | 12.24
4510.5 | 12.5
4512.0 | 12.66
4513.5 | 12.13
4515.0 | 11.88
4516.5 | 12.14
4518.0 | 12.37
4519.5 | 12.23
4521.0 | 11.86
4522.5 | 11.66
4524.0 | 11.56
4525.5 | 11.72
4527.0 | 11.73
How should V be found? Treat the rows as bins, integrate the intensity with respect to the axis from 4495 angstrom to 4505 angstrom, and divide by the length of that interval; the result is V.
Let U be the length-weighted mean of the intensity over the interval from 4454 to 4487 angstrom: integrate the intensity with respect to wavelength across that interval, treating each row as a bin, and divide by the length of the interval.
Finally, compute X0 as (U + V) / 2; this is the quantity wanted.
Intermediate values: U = 12.1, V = 12.08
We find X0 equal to 12.09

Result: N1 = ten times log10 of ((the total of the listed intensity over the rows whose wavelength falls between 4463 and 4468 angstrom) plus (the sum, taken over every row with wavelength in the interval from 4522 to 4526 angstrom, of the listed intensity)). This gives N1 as 18.5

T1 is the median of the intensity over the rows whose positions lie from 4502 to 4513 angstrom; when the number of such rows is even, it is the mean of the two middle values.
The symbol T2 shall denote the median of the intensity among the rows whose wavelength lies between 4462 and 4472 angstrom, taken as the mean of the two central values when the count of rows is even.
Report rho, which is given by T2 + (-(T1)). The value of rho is -0.21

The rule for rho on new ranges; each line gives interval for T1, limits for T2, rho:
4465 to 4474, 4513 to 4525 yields -0.22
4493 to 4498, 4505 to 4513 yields -0.12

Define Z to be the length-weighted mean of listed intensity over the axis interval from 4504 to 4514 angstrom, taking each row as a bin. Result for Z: 12.40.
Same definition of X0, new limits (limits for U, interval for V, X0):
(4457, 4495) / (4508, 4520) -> 12.21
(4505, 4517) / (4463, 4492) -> 12.23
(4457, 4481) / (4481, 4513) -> 12.18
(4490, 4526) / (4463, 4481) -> 12.15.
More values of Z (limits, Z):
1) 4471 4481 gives 12.24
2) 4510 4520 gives 12.27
